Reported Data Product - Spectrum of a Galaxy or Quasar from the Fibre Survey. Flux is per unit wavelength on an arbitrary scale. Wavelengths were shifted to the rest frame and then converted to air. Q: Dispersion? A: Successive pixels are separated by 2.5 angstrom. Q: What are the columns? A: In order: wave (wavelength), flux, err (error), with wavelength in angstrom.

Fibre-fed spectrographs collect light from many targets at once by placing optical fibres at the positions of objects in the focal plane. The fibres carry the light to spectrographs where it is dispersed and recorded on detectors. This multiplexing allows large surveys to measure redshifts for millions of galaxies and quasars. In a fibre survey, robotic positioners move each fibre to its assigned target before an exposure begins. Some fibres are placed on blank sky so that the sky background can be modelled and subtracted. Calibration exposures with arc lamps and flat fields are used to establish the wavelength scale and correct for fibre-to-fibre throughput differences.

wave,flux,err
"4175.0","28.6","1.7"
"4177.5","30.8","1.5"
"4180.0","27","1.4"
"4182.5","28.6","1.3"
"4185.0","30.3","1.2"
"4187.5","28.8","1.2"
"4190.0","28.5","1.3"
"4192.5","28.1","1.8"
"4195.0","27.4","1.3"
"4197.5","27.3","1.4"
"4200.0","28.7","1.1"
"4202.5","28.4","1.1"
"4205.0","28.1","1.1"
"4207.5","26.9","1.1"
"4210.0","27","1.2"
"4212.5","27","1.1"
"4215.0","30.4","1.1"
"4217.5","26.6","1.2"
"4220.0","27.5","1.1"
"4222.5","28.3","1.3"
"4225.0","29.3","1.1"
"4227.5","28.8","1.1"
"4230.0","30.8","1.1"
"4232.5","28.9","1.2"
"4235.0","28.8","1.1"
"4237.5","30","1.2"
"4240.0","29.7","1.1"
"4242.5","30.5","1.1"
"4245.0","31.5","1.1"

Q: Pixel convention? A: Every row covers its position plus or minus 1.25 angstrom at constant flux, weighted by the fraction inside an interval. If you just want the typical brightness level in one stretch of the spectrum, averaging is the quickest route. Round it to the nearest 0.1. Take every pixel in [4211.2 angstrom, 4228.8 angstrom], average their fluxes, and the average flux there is 28.3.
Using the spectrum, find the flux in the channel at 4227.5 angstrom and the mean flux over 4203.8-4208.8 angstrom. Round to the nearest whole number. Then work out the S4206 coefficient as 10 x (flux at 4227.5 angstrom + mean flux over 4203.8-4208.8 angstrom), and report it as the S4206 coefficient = 563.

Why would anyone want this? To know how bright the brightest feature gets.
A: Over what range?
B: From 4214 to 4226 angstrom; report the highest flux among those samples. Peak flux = 30.4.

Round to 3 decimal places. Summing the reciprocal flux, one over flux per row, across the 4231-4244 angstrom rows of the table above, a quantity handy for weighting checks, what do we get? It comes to 0.169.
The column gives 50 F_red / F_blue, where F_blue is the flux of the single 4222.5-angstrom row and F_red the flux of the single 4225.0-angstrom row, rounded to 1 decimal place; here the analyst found 51.8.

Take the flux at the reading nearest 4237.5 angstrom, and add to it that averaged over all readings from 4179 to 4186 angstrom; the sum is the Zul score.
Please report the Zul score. 58.6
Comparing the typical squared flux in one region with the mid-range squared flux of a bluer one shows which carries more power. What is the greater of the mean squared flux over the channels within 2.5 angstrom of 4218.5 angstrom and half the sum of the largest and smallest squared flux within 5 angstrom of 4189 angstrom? 854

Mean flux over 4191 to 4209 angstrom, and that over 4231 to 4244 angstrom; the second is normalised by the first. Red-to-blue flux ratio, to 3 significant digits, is 1.06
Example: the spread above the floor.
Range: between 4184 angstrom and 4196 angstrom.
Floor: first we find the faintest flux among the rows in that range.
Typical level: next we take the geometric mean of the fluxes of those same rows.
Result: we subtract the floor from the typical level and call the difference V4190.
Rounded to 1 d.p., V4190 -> 1.2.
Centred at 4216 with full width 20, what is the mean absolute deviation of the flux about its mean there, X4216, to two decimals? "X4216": 1.09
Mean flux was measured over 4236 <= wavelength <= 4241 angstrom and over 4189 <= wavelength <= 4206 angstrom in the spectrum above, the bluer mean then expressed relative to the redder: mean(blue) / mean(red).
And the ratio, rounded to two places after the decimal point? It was 0.94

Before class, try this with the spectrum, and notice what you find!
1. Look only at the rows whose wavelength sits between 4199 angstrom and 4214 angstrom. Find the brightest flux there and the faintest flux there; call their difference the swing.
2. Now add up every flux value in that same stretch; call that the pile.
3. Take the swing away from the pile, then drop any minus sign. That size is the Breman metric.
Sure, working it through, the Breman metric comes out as 164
